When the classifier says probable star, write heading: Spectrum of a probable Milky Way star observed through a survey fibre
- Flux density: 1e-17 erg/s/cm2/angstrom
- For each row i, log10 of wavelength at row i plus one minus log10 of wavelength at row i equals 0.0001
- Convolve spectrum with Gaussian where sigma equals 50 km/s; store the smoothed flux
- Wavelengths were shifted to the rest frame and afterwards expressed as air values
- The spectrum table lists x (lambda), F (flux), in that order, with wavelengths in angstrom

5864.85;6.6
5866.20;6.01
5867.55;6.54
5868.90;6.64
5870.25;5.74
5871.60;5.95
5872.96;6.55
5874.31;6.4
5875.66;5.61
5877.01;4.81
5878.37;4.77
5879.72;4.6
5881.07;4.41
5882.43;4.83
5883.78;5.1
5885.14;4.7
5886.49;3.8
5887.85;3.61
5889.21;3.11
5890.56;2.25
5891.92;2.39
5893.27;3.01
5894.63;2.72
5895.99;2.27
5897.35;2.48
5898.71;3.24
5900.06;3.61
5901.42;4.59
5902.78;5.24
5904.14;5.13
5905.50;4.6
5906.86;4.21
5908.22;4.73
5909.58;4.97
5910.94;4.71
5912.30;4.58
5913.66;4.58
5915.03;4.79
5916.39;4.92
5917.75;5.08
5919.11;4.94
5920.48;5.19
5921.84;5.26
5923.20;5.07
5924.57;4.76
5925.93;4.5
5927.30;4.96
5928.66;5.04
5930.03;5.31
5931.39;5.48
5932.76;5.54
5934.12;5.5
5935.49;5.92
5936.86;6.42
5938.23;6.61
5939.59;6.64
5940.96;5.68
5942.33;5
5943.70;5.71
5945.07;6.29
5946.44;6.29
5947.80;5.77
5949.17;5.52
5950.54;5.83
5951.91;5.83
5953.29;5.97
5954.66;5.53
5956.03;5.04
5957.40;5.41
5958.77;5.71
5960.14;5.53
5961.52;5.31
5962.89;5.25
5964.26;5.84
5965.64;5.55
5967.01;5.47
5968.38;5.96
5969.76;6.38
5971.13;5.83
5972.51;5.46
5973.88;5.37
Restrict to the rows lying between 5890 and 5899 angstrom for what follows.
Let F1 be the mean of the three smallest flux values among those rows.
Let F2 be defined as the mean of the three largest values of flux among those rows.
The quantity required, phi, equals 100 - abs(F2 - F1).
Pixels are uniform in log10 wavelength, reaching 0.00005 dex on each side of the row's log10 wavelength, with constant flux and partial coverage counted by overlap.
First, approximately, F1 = 2.3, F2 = 3.0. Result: 99.3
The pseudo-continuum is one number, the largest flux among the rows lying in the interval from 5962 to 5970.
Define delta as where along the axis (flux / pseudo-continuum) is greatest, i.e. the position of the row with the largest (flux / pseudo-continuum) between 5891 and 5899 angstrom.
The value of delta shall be 5898.71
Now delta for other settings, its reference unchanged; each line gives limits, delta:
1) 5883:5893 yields 5883.78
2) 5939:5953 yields 5939.59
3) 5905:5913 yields 5909.58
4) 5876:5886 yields 5883.78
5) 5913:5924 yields 5921.84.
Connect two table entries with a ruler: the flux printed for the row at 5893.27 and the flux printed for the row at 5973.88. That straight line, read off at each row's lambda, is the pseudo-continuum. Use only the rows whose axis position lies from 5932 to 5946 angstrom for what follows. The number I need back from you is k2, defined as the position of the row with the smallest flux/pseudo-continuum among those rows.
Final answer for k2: 5942.33 angstrom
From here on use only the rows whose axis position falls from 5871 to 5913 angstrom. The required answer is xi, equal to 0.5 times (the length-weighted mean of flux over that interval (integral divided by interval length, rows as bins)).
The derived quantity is 2.1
